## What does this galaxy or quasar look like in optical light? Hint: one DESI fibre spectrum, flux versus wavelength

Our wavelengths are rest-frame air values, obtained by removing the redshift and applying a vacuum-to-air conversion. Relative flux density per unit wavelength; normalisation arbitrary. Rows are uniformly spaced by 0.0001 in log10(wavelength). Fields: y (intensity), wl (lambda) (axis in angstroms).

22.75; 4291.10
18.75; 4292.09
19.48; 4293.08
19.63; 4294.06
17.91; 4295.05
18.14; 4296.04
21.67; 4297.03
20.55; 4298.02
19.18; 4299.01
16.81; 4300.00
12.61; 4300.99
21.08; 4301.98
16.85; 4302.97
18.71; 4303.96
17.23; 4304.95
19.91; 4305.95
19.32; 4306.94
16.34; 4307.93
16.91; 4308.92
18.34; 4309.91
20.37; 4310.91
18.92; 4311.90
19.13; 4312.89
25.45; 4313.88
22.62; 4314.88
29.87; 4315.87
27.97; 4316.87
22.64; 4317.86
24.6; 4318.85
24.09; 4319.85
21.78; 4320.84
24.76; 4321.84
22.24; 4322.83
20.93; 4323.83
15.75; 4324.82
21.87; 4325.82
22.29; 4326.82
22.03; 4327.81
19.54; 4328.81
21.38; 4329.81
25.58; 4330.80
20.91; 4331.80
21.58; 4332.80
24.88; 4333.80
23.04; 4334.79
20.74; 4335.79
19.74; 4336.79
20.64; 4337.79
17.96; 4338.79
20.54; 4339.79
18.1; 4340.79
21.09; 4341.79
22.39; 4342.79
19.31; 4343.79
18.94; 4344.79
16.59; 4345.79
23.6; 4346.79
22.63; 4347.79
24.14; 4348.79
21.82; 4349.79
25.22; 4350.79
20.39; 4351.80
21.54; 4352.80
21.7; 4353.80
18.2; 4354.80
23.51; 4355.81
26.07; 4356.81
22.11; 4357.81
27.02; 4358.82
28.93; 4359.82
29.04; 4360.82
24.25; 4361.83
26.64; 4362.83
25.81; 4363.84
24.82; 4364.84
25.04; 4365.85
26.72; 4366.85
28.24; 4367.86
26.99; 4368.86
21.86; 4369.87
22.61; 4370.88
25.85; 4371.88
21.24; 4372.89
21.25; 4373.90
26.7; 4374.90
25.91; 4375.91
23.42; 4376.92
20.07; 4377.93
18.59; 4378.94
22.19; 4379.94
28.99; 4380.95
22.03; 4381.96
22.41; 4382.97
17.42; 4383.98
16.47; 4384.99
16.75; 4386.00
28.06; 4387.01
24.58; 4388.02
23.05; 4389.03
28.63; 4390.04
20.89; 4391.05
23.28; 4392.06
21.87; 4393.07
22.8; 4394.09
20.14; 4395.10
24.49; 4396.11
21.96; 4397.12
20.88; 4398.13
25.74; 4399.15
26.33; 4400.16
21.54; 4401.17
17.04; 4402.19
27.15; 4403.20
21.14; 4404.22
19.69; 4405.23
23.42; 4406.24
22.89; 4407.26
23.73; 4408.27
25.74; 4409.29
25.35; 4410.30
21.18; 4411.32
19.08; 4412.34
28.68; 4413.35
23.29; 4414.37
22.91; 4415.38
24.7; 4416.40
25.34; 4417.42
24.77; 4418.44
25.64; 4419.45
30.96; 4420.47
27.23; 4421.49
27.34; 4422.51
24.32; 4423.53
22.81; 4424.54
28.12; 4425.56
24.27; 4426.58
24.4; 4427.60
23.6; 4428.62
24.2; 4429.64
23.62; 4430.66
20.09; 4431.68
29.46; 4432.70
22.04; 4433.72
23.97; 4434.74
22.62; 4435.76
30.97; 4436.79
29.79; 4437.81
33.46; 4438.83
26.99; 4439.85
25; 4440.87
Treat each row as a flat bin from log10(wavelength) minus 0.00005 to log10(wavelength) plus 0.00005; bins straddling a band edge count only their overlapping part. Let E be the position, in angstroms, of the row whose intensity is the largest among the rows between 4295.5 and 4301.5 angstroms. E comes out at 4297.03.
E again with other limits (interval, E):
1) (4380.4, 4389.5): 4380.95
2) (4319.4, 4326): 4321.84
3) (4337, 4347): 4346.79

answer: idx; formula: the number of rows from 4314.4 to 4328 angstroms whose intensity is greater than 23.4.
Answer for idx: 5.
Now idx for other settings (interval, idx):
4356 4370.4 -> 12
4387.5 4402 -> 5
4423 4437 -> 10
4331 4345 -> 1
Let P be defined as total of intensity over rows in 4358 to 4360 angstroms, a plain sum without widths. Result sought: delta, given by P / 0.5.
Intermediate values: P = 56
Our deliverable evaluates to 112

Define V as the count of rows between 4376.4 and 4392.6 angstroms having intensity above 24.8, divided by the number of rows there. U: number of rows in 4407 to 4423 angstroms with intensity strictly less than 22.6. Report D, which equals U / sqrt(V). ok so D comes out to 5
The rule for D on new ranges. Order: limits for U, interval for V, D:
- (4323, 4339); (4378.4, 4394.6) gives 30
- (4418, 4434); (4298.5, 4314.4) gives 8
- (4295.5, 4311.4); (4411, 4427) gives 24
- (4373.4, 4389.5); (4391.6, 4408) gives 21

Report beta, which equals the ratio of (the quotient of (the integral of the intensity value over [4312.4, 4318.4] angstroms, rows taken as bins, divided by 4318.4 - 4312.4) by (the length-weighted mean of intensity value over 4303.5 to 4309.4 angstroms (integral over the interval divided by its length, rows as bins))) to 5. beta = 0.27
